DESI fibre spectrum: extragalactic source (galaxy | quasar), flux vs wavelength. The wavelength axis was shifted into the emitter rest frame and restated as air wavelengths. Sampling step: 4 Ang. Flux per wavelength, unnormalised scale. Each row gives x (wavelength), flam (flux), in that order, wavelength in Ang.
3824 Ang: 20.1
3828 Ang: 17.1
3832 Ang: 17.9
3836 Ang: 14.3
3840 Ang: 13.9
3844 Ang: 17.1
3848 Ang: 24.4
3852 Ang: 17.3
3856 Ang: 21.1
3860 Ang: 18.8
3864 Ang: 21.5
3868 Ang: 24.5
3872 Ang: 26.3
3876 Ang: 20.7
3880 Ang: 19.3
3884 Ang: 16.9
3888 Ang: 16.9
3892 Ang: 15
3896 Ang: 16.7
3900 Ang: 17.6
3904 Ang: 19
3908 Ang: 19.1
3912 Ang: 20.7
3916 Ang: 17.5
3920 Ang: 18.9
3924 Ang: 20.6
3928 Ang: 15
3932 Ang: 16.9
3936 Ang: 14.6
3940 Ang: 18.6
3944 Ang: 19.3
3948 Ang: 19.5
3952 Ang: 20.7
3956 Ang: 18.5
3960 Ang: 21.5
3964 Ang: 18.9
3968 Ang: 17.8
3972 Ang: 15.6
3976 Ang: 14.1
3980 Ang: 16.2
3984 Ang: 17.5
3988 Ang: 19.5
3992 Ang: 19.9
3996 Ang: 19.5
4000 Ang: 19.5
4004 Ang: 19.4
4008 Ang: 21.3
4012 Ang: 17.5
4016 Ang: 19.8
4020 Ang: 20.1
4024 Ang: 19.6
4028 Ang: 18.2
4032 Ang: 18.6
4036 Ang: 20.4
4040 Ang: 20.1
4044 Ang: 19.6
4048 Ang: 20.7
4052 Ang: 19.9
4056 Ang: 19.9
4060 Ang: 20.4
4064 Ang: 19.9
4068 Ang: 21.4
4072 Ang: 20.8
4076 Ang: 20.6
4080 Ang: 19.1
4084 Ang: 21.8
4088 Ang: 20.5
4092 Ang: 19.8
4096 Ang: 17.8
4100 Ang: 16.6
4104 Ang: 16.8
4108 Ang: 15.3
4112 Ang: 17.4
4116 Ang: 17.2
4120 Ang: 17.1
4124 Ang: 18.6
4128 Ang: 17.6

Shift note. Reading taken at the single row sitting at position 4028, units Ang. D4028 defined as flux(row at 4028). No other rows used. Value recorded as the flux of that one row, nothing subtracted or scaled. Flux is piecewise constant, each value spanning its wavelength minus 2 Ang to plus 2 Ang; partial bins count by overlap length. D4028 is 18.2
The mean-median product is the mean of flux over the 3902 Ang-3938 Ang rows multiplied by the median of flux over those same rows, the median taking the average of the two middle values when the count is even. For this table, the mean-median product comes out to 341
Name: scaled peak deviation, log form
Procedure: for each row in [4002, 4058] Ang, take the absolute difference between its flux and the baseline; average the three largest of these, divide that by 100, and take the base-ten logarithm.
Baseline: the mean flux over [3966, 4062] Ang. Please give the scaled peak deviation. -1.73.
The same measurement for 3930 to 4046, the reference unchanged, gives -1.38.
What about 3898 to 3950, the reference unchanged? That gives -1.46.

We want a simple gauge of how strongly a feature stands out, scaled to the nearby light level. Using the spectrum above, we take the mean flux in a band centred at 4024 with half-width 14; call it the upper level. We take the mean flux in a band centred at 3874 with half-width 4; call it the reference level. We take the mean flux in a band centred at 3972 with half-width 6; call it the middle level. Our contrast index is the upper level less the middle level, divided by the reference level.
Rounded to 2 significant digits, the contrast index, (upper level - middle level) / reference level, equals 0.14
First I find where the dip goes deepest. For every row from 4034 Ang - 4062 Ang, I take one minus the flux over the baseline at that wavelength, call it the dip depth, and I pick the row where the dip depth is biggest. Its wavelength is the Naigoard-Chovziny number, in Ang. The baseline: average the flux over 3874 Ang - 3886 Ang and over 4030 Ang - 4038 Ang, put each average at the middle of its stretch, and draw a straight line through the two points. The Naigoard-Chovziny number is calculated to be 4044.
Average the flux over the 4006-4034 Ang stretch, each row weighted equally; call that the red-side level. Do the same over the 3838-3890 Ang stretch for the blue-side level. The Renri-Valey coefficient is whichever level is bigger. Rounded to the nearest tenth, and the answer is 19.9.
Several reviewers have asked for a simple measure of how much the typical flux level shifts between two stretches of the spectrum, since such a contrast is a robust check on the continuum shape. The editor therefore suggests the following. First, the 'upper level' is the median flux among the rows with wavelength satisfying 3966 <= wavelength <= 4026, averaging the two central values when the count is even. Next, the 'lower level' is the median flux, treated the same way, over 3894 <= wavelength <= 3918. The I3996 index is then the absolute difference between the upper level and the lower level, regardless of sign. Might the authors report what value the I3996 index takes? 1.2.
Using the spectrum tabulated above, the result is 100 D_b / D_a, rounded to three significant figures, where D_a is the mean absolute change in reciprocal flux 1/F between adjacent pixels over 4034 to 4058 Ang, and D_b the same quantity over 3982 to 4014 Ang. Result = 247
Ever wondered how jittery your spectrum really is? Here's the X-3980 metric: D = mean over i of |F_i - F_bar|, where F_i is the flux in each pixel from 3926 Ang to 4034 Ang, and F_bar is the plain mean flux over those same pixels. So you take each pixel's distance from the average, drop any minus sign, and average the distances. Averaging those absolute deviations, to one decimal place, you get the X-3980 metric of 1.5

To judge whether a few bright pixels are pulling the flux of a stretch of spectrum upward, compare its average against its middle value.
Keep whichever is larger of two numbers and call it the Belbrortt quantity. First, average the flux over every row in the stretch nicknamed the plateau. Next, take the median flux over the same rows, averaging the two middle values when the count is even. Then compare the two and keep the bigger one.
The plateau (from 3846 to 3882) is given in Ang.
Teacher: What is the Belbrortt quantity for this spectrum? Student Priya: 21.5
